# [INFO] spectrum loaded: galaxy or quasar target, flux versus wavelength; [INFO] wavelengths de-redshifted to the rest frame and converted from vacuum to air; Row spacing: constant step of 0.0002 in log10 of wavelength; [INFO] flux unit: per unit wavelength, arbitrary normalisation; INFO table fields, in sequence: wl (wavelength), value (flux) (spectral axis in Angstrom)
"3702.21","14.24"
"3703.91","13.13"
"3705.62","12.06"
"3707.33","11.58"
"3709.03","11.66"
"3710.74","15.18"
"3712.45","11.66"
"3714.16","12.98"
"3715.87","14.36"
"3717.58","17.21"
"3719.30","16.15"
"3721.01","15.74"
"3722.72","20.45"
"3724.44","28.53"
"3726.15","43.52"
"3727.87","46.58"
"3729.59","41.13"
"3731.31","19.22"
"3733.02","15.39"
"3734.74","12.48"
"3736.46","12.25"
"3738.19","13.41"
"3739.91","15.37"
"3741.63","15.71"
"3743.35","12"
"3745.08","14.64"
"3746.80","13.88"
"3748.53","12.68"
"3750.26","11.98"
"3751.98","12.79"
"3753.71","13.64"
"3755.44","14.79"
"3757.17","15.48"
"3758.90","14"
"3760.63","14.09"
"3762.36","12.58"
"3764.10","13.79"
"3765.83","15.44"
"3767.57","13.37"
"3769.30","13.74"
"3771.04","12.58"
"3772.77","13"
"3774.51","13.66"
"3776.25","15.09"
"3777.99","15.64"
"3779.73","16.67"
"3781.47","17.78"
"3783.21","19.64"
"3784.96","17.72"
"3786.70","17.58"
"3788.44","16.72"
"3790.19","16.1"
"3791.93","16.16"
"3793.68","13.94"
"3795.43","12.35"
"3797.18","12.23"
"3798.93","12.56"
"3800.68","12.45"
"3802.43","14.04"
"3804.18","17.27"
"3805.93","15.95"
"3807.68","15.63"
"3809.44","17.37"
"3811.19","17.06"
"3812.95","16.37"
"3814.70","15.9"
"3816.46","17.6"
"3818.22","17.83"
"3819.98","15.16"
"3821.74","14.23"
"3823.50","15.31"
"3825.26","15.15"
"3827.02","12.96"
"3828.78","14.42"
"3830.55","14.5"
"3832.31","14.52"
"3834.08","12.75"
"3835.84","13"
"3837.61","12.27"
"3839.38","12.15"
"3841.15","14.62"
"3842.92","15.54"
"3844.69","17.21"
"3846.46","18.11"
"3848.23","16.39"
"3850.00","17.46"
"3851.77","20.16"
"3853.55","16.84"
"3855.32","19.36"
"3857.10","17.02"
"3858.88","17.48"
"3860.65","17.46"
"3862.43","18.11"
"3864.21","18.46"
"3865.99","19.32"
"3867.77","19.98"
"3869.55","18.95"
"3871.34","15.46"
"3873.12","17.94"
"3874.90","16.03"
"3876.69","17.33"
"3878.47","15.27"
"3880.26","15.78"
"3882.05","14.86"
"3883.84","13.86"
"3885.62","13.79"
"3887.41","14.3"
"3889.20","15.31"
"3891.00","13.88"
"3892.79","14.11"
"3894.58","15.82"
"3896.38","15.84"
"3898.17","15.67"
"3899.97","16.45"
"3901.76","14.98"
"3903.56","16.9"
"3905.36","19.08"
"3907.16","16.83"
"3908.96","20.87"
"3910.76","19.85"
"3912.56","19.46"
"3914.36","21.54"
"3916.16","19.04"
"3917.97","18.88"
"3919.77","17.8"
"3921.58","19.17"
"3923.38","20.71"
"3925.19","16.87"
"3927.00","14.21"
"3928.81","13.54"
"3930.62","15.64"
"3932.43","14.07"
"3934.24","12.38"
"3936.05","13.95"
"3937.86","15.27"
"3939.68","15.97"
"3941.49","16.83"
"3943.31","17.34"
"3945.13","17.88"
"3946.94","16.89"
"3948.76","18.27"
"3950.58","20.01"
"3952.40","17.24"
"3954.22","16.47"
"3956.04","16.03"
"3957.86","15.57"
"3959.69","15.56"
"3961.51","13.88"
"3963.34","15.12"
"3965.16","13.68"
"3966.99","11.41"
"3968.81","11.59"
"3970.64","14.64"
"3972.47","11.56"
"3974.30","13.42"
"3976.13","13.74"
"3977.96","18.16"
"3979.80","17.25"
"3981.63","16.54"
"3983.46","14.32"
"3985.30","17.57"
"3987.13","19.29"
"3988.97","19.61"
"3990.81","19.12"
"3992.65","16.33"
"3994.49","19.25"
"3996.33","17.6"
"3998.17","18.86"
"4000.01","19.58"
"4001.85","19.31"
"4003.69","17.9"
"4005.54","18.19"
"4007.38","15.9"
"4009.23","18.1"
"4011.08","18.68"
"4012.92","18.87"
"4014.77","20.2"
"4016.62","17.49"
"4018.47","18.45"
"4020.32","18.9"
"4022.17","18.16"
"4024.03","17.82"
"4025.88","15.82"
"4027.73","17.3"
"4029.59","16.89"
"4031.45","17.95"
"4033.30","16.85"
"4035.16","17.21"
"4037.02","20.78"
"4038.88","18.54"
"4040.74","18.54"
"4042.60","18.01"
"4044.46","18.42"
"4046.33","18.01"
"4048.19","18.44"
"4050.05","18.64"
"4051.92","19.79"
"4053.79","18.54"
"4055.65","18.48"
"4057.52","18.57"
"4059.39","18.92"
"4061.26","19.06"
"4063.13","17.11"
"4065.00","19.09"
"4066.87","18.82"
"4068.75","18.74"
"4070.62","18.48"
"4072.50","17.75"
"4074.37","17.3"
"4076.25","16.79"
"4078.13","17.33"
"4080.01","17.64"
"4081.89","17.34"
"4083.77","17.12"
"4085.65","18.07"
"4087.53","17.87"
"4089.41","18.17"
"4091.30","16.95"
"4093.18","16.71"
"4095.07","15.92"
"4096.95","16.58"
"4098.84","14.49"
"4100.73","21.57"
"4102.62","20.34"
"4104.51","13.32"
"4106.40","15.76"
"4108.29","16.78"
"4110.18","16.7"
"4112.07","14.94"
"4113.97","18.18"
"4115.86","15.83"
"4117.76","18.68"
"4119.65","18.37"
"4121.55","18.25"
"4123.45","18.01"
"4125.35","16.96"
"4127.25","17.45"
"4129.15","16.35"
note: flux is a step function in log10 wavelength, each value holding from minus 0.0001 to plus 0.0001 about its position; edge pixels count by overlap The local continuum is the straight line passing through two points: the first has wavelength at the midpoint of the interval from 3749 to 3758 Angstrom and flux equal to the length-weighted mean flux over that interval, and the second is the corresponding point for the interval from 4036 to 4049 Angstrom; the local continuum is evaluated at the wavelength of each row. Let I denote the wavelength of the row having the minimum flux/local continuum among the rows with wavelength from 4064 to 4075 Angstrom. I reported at 4074.37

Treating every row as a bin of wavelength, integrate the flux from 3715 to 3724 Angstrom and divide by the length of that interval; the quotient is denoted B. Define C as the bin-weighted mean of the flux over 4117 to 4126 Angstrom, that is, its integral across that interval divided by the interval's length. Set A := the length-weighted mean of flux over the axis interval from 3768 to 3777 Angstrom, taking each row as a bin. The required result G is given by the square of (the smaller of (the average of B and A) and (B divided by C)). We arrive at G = 0.92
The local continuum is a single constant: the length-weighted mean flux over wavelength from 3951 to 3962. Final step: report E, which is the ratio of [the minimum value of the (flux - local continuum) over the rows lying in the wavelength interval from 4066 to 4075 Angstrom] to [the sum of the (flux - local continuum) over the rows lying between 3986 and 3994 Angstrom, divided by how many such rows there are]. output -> 0.5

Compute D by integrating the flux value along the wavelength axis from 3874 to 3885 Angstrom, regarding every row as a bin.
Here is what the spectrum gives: 170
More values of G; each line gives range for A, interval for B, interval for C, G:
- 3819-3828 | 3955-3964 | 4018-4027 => 0.73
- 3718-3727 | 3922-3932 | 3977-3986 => 0.94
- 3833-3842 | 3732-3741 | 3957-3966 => 0.89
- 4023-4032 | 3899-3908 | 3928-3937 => 1.46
